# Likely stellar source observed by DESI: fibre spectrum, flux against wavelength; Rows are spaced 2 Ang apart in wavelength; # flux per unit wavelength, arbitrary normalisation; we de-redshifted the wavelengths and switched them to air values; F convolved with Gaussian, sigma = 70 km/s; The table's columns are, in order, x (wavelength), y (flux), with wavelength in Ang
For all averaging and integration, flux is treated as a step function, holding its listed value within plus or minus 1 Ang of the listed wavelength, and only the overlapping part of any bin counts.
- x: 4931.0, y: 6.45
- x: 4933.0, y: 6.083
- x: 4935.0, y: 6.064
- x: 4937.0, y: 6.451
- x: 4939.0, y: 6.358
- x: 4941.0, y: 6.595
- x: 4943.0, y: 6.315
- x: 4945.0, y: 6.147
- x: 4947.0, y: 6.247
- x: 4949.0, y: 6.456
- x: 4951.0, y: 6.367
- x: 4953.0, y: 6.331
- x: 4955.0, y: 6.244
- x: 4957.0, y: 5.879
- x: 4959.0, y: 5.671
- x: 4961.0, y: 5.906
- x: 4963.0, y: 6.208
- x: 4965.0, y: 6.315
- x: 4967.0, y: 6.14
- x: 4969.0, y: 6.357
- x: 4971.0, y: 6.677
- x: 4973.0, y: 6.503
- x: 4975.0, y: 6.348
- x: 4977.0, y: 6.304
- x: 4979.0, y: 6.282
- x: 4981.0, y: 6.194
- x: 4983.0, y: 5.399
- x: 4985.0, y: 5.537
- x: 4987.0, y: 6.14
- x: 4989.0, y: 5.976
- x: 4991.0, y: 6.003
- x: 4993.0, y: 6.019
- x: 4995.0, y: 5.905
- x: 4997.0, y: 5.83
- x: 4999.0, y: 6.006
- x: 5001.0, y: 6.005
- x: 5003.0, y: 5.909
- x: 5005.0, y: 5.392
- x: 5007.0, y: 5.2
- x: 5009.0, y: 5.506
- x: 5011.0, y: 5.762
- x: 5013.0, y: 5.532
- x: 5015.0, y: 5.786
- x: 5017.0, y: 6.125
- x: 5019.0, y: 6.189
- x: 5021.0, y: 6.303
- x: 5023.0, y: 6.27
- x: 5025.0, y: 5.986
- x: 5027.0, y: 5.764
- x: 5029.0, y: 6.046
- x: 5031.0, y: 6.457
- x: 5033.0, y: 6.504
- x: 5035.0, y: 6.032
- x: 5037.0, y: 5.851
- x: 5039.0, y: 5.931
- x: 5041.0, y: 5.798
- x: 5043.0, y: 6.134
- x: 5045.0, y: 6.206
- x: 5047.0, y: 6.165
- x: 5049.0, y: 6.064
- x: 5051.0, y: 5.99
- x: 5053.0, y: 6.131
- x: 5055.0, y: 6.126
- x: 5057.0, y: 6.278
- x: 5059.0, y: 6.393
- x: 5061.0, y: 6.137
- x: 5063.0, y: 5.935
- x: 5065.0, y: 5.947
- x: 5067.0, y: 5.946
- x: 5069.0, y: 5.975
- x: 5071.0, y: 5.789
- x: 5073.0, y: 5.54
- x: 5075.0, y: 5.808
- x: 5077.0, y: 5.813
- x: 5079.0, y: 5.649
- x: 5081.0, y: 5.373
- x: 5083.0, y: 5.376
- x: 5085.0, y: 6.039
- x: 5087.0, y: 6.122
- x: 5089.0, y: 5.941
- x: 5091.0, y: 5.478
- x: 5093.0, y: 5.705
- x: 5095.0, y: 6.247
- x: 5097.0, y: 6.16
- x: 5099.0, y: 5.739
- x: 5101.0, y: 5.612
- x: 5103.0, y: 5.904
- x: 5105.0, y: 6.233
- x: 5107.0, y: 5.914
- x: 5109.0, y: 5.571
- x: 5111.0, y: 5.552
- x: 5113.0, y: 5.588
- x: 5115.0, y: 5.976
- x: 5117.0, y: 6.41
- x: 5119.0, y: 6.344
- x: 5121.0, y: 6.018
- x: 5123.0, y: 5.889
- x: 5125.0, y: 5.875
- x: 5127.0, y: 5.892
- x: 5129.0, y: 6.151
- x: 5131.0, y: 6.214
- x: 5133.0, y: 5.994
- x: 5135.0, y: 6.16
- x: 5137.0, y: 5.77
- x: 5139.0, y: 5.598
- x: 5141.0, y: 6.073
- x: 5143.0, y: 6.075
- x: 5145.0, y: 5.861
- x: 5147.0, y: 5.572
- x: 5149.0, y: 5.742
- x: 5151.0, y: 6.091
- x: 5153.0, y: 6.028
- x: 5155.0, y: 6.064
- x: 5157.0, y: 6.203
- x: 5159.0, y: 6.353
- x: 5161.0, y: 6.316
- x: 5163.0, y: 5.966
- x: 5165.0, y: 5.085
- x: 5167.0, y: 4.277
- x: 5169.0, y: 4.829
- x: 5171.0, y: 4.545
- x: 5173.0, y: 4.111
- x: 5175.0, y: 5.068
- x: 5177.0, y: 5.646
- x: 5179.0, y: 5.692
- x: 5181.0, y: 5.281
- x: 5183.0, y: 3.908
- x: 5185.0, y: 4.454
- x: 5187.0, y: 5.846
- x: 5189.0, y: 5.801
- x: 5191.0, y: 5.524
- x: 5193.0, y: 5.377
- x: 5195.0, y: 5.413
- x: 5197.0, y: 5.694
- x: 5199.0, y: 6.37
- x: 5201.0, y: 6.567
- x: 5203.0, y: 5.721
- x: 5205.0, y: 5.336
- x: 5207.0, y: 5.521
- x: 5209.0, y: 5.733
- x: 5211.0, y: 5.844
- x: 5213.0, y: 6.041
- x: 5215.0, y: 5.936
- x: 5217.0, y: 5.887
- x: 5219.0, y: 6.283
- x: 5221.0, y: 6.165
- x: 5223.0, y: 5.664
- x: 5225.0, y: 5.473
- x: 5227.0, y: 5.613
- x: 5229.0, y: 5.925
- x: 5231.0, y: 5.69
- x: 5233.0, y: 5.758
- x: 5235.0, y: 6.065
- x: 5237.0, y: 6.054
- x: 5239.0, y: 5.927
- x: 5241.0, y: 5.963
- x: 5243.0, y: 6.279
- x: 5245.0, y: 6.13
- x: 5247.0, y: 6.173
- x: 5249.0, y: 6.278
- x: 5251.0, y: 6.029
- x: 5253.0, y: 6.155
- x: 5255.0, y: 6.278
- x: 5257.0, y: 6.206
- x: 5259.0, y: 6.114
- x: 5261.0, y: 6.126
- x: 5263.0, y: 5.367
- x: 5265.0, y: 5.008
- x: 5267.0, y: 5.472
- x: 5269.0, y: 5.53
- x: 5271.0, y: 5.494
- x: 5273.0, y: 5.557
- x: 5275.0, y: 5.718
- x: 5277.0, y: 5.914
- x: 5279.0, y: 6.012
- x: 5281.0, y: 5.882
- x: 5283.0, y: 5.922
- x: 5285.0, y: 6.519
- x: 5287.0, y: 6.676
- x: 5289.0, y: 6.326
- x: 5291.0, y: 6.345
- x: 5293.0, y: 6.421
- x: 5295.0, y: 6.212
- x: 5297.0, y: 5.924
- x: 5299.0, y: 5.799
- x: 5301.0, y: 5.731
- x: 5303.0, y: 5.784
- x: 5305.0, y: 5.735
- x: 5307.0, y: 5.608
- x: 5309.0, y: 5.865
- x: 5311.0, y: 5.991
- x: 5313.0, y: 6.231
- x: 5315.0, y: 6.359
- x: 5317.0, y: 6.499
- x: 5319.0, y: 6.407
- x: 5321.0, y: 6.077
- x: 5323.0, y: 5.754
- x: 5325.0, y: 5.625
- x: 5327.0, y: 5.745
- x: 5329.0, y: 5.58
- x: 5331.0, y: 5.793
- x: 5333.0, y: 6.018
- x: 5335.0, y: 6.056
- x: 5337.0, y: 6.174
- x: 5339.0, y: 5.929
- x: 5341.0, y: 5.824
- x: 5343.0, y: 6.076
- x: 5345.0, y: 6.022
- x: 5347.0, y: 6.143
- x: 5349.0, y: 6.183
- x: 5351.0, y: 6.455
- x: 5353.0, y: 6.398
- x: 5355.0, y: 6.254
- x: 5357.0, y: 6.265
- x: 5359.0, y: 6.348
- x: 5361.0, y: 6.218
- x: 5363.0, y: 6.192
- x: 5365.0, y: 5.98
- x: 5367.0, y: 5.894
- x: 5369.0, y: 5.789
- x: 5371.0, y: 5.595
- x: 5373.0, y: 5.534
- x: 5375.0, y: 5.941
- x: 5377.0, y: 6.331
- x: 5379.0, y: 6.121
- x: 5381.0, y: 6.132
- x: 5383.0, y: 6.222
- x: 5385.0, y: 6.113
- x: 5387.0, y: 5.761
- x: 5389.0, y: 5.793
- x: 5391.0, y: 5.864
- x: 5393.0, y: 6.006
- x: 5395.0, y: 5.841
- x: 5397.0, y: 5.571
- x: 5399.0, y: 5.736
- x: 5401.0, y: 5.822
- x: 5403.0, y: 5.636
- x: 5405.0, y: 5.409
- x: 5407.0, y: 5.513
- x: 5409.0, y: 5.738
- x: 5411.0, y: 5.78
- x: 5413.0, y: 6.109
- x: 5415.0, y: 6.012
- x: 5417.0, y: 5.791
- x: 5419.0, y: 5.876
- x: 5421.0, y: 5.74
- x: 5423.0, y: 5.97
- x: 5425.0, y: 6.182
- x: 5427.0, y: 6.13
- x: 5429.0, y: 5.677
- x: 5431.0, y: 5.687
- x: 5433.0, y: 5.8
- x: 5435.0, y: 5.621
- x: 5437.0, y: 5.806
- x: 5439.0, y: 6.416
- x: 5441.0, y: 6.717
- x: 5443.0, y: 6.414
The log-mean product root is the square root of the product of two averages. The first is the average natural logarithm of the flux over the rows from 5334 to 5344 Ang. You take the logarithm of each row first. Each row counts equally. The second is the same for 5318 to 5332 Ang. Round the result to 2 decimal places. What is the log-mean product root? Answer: 1.78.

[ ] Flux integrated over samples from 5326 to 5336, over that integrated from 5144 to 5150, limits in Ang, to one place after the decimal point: 1.7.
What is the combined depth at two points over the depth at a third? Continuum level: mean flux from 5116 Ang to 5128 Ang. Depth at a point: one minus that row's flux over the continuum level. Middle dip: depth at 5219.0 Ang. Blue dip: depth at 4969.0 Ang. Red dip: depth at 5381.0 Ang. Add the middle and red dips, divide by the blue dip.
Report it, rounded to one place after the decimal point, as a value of 1.0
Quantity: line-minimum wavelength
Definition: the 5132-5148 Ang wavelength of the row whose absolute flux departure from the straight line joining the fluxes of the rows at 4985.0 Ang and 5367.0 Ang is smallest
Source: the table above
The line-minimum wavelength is 5139.0 Ang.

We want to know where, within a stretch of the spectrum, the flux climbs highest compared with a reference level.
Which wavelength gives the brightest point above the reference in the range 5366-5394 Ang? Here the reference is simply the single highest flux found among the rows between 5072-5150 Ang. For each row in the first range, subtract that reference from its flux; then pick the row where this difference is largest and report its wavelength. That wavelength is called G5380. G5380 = 5377.0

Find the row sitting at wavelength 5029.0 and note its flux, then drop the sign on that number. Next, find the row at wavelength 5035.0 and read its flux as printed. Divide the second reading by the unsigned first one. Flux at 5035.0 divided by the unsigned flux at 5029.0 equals 1.00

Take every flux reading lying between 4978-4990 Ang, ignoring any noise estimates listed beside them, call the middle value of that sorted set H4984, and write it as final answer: 6.1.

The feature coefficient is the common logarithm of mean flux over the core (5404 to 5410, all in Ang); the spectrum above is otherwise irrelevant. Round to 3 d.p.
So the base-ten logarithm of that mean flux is 0.745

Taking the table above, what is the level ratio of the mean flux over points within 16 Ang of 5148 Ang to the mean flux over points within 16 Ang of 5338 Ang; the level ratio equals 1.00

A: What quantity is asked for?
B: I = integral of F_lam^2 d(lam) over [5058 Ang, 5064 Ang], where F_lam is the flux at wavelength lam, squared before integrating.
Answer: 228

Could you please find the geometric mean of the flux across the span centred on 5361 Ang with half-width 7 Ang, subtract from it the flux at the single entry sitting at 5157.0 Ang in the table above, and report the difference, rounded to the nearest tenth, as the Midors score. 0.0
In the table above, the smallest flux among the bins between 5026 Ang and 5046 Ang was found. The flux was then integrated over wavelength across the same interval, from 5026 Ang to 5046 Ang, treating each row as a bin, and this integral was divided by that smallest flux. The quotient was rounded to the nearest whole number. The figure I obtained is 21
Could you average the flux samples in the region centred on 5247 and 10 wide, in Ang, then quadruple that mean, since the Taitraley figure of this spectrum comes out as 24.7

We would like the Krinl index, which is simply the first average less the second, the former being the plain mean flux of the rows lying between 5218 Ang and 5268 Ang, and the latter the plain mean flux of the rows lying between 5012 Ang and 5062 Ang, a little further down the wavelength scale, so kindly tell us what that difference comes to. -0.2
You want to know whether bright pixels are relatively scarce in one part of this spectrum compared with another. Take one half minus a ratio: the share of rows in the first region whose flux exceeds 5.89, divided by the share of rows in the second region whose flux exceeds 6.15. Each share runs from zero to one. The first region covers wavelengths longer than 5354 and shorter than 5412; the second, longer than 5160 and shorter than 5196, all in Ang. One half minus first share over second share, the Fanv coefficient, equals -8.2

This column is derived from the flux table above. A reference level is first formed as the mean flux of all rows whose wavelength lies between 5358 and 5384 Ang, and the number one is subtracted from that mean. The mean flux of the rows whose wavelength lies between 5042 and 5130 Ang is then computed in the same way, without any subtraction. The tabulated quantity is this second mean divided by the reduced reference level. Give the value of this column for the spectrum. 1.182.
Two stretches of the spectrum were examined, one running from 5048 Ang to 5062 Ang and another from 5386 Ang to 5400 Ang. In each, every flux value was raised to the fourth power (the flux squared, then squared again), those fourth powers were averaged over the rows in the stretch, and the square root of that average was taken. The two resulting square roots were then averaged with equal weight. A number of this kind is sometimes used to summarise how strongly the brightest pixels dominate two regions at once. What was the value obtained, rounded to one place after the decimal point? 35.8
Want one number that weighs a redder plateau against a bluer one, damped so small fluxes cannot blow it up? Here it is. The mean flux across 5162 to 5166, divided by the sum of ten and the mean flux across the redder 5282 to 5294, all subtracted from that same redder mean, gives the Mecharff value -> 6.03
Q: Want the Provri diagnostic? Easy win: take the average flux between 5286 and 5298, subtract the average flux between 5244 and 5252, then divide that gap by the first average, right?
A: 0.026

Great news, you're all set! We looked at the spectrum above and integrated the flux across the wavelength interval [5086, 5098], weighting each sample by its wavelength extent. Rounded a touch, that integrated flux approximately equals 71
